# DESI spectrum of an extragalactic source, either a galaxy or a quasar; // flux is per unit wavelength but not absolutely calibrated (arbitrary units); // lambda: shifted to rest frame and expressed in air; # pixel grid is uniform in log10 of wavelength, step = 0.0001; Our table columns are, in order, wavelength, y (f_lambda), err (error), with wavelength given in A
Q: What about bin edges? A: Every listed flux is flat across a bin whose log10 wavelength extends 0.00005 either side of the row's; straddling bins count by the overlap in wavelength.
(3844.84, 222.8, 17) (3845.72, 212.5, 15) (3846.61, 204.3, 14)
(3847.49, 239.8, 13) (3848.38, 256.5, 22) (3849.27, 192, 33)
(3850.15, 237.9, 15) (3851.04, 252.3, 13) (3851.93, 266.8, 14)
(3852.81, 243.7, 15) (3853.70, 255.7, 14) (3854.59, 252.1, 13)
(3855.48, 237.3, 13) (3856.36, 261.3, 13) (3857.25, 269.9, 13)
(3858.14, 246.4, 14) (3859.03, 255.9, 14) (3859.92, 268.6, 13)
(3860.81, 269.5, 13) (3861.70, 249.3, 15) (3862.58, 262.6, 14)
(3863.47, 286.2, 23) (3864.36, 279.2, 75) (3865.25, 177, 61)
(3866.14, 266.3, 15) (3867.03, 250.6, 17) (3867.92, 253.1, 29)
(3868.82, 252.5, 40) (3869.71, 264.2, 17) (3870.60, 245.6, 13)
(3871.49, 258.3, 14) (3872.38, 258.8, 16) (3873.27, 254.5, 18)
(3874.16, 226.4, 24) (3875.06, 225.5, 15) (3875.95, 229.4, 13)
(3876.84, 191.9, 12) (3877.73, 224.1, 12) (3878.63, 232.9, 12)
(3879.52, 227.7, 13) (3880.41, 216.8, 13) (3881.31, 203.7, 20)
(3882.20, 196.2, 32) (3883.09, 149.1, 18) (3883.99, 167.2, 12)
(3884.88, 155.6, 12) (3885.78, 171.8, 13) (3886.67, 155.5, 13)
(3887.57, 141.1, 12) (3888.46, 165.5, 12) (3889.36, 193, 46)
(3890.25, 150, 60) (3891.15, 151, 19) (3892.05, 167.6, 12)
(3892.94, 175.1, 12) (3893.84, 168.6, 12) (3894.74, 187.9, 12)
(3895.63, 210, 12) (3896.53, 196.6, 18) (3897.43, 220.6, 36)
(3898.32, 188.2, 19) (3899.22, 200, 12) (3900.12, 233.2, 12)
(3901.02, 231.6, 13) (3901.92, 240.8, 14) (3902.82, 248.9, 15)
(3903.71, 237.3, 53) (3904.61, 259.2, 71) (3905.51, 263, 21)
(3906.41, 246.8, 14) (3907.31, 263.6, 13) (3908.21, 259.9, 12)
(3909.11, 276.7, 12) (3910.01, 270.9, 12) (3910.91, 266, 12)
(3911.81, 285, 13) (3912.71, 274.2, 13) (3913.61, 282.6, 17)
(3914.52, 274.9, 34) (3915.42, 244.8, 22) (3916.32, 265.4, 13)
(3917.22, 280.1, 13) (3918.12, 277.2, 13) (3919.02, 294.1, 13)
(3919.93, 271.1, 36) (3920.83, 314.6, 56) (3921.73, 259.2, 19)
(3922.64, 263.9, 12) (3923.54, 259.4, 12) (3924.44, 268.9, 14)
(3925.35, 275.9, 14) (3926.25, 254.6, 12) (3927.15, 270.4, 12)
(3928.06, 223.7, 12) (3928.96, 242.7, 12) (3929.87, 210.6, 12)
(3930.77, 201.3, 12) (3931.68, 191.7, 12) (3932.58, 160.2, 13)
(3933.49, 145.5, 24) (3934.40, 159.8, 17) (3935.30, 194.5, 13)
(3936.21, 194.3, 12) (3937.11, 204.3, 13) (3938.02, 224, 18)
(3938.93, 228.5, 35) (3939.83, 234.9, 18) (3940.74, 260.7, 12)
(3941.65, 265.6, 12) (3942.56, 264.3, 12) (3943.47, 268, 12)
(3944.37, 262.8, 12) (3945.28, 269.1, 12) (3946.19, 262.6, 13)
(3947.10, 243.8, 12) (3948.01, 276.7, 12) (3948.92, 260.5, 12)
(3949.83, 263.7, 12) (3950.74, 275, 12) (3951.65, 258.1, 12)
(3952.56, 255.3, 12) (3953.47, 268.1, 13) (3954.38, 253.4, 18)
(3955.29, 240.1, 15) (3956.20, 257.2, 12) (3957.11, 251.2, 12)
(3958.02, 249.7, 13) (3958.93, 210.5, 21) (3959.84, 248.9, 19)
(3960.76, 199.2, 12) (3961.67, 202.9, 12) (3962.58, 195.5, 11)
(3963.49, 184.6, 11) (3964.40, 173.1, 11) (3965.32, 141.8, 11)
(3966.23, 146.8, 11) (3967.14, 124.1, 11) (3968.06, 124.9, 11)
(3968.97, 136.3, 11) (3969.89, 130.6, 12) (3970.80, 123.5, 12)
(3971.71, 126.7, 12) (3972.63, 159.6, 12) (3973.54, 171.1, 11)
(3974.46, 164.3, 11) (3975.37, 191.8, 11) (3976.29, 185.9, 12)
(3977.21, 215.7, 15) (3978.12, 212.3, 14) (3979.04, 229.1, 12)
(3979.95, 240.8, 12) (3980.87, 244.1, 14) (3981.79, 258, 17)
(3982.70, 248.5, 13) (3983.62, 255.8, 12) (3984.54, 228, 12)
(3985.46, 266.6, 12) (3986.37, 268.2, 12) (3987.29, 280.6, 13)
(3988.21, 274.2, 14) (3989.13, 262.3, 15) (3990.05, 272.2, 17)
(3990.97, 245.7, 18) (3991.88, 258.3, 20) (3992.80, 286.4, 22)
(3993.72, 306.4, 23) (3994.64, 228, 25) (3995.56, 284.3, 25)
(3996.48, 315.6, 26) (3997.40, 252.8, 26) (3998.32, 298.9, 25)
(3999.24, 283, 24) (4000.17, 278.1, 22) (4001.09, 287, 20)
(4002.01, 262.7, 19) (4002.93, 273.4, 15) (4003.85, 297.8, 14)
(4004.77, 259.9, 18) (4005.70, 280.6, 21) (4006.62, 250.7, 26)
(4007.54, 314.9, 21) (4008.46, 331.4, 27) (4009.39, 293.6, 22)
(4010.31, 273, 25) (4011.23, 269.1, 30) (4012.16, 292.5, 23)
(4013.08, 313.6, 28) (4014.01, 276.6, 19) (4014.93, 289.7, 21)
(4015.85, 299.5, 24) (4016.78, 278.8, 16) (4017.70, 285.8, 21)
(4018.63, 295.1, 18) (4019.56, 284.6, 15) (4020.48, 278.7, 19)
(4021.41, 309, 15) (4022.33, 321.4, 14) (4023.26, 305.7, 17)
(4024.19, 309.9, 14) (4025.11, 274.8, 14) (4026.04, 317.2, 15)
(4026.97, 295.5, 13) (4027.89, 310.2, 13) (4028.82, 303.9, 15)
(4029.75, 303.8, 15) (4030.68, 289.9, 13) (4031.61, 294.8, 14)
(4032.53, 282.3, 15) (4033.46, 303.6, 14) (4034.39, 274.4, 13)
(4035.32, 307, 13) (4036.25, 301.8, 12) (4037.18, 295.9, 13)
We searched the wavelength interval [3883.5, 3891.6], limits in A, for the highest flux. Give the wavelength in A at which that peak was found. 3889.36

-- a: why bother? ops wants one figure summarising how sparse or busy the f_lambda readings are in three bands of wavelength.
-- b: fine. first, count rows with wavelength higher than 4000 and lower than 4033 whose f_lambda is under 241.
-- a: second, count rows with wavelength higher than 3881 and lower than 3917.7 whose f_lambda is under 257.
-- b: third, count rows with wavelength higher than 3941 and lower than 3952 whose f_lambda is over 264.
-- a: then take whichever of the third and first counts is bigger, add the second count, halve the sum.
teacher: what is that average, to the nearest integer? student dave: 17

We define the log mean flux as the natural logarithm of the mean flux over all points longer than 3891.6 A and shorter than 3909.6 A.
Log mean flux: 5.41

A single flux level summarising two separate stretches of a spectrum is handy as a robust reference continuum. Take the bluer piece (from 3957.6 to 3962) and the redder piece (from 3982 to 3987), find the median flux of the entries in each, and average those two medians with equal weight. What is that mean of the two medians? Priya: 233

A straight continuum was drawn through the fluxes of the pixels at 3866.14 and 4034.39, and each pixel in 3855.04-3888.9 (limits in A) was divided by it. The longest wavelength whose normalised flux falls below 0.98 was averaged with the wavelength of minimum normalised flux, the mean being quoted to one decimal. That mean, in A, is 3888.0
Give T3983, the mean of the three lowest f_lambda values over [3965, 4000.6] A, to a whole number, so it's 124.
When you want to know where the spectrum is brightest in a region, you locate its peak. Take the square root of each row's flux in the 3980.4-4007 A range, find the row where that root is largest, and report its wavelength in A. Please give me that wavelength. 3996.48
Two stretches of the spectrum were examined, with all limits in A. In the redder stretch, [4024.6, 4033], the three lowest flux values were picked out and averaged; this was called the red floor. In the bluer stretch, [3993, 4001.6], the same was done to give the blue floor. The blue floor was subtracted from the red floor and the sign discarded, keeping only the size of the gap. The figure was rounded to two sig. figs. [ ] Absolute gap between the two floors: 29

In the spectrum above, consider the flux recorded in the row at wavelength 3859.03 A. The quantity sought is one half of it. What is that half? 128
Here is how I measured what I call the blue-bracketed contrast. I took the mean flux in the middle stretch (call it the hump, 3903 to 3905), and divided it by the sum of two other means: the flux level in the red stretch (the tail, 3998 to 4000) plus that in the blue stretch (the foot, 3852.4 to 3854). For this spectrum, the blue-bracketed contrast 0.46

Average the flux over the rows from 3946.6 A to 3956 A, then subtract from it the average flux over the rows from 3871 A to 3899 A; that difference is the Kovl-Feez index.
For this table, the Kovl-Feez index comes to 64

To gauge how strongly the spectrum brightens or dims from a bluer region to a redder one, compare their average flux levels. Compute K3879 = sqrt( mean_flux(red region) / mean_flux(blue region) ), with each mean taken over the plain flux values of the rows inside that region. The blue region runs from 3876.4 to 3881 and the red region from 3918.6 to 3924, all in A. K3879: 1.13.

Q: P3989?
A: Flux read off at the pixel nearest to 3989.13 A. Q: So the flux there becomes 262.3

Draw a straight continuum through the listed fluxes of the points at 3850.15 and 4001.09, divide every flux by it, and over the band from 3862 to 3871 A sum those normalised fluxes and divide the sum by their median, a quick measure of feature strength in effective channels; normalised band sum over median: 9.8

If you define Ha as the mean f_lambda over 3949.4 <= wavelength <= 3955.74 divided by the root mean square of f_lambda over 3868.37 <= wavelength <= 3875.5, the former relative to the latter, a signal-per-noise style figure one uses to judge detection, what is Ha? 1.04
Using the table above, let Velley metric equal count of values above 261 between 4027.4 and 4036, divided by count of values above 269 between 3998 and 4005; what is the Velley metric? 1.5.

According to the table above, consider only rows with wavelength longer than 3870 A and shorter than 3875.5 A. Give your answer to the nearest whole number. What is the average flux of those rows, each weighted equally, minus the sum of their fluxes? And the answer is -1224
